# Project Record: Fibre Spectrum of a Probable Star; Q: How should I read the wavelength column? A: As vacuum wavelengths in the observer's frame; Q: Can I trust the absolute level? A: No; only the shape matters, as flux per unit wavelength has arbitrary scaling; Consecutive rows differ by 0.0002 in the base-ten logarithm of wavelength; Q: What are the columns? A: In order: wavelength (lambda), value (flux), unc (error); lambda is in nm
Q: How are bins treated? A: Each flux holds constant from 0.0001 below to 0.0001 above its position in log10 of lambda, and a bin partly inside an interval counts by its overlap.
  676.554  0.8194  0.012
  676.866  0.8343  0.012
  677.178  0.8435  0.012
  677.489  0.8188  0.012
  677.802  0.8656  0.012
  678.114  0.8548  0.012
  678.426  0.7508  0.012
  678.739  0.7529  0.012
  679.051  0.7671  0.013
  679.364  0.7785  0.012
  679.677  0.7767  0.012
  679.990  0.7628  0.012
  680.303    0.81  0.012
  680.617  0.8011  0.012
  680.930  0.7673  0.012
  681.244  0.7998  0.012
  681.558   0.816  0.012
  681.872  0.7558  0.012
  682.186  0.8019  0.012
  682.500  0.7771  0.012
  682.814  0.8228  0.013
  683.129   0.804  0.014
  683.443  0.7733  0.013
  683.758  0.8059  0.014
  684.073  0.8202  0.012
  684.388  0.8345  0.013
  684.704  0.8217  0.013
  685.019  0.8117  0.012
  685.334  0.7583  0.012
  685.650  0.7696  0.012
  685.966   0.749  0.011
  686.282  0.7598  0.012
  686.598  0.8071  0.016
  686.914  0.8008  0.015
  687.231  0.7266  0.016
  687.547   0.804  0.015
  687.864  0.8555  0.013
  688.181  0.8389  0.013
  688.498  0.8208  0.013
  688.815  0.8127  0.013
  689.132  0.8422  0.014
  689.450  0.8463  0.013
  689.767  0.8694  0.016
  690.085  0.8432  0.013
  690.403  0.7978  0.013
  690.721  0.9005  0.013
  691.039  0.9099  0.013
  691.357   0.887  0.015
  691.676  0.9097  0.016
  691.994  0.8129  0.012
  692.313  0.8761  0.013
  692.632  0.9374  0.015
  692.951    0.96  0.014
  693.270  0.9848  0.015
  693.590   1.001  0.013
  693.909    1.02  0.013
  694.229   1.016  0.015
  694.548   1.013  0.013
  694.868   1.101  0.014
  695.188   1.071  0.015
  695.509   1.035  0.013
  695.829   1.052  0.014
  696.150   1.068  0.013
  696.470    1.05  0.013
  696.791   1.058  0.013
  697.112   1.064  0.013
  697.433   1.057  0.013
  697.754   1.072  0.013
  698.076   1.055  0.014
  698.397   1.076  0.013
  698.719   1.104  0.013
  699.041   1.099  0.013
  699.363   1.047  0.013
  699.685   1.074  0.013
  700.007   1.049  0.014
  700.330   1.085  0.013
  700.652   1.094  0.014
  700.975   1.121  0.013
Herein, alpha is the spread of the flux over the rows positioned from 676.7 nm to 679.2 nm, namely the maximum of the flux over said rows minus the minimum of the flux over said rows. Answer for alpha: 0.115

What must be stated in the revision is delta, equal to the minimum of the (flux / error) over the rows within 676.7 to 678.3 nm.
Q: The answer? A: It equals 68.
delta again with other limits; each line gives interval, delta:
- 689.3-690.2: 54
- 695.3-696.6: 75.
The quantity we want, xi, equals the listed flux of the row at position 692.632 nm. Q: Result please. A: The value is 0.9374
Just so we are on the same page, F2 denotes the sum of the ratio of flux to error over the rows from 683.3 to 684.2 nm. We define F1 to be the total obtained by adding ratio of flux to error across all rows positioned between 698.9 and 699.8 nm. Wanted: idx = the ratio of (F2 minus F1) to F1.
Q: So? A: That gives -0.25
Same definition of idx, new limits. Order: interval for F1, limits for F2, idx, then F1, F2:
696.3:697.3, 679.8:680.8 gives -0.19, 244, 198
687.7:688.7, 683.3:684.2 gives -0.04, 193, 185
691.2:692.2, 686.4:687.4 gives -0.19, 184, 149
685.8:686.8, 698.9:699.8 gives 0.36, 182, 248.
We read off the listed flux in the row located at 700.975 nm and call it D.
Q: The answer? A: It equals 1.121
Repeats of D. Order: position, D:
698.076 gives 1.055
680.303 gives 0.81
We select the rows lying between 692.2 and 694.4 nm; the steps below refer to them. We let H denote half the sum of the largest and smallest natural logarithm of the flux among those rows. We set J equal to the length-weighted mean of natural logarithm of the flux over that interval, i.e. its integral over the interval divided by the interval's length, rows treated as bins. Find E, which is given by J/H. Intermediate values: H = -0.06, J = -0.03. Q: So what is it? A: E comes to 0.51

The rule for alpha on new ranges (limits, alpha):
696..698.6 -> 0.026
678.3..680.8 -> 0.059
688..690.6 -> 0.072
